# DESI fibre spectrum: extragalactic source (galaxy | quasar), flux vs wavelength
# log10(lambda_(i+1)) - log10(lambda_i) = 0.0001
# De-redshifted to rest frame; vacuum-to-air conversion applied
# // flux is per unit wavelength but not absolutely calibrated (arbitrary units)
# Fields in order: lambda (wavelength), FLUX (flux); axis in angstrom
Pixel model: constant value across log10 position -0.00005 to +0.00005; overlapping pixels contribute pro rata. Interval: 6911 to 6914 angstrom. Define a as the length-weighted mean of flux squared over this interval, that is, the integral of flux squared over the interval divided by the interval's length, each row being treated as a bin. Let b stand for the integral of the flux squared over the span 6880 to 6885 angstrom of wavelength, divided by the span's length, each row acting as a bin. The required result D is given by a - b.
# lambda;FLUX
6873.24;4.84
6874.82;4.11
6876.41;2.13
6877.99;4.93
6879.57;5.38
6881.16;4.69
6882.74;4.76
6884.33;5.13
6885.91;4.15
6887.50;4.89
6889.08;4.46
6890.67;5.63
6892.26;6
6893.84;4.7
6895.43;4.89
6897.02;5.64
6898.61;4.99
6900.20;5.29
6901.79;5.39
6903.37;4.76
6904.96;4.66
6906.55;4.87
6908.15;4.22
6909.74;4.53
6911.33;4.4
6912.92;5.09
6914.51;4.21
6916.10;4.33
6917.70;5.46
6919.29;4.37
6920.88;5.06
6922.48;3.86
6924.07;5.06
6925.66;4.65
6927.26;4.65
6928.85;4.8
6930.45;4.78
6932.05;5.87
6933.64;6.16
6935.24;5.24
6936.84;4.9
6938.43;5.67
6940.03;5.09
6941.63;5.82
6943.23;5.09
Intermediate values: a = 22.7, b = 23.9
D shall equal -1.2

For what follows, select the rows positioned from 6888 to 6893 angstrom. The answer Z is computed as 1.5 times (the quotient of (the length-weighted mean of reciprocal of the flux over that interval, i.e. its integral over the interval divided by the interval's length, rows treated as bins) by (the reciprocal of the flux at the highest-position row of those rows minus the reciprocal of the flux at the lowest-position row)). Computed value -5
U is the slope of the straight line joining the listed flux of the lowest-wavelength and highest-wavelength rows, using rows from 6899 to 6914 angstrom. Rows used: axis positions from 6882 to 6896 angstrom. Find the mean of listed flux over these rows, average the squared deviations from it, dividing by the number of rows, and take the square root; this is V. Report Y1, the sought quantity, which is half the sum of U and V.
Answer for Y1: 0.260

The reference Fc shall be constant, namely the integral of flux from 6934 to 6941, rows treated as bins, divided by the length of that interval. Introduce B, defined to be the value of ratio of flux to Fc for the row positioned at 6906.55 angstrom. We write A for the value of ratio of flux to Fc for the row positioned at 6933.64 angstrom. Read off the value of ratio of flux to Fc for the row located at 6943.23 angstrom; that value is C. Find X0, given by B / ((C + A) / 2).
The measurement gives 0.87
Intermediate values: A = 1.16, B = 0.92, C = 0.96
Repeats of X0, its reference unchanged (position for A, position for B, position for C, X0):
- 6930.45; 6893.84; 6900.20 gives 0.93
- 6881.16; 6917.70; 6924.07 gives 1.12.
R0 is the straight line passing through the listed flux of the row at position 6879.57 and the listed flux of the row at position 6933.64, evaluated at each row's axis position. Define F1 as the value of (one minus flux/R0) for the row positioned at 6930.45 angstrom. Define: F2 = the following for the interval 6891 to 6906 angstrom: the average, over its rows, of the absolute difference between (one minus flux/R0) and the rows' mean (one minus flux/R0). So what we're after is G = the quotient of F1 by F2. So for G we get 3.1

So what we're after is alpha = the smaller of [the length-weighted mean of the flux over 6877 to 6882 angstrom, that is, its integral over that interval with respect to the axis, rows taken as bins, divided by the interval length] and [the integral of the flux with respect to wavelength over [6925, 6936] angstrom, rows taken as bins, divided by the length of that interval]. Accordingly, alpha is 4.89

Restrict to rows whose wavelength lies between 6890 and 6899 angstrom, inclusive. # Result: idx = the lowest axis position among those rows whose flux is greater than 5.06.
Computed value 6890.67 angstrom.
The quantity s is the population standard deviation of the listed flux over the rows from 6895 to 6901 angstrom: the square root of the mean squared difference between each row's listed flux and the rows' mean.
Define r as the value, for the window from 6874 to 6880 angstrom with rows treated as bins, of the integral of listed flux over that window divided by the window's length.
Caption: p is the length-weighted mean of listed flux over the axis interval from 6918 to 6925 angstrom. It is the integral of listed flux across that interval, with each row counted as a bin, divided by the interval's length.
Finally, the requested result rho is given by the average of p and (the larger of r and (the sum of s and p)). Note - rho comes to 4.8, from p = 4.7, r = 4.07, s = 0.29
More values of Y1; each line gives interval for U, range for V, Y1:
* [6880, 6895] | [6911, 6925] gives 0.250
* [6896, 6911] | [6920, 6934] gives 0.279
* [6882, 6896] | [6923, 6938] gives 0.262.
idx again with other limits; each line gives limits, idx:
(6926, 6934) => 6932.05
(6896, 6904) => 6897.02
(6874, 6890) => 6879.57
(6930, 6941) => 6932.05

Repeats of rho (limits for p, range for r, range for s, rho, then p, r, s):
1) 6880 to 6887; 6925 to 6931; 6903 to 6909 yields 4.8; 4.7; 4.72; 0.25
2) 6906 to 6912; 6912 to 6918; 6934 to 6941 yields 4.6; 4.5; 4.71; 0.28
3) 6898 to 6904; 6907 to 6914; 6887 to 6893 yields 5.4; 5.1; 4.56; 0.60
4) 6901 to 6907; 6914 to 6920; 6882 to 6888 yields 5.1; 4.9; 4.61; 0.36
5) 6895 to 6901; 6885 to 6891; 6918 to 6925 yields 5.5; 5.2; 4.73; 0.51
